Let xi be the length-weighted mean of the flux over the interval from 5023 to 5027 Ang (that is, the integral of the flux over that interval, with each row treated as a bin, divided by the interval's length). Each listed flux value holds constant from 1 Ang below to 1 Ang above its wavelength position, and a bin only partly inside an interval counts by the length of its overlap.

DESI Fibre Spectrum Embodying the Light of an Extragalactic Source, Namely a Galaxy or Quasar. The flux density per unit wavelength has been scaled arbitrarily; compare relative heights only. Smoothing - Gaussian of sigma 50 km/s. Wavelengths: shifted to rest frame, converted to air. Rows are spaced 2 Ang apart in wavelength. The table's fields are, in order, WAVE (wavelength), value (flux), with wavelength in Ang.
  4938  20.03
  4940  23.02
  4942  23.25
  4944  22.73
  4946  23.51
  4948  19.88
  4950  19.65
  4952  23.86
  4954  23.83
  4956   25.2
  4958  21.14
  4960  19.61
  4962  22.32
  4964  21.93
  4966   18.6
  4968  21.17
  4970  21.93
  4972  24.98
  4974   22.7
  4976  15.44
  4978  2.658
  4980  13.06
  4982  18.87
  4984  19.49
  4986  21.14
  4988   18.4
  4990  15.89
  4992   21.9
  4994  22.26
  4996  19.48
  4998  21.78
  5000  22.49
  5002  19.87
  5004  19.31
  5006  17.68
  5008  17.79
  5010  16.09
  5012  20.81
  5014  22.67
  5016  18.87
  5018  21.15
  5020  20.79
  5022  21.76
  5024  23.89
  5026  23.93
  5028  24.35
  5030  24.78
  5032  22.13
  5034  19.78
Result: 24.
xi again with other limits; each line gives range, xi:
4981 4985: 19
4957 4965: 21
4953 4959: 23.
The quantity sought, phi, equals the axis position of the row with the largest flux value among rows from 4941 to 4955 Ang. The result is 4952 Ang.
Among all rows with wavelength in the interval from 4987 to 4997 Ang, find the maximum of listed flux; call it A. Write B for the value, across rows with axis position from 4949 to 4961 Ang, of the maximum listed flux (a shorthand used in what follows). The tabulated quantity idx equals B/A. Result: 1.13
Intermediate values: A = 22.26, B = 25.2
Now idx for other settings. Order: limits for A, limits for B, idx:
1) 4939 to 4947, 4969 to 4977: 1.06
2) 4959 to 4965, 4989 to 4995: 1.00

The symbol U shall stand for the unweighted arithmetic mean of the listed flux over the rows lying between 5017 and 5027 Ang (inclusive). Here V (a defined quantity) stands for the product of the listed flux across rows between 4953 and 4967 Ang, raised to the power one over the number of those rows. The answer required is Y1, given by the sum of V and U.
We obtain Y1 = 44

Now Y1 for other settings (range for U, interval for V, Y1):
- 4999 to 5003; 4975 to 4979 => 28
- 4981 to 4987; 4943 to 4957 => 42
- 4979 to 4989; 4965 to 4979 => 34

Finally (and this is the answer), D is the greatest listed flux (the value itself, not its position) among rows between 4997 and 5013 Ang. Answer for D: 22.49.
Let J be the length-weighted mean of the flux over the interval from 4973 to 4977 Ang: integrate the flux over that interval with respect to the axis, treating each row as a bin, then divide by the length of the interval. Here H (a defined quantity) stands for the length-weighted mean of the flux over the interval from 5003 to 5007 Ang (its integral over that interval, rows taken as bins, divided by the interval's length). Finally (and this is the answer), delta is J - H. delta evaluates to 0.6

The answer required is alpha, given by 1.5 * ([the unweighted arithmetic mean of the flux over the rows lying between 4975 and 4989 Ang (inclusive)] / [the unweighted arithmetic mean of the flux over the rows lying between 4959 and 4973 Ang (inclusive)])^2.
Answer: 0.8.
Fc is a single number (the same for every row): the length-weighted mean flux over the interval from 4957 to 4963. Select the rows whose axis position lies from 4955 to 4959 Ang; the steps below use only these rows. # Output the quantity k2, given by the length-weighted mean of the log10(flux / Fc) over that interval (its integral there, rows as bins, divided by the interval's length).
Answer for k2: 0.04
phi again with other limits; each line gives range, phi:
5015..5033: 5030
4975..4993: 4992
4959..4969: 4962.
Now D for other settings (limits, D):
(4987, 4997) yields 22.26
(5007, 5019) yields 22.67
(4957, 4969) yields 22.32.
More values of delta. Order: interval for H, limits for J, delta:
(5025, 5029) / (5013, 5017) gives -3.4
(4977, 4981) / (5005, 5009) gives 9.9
